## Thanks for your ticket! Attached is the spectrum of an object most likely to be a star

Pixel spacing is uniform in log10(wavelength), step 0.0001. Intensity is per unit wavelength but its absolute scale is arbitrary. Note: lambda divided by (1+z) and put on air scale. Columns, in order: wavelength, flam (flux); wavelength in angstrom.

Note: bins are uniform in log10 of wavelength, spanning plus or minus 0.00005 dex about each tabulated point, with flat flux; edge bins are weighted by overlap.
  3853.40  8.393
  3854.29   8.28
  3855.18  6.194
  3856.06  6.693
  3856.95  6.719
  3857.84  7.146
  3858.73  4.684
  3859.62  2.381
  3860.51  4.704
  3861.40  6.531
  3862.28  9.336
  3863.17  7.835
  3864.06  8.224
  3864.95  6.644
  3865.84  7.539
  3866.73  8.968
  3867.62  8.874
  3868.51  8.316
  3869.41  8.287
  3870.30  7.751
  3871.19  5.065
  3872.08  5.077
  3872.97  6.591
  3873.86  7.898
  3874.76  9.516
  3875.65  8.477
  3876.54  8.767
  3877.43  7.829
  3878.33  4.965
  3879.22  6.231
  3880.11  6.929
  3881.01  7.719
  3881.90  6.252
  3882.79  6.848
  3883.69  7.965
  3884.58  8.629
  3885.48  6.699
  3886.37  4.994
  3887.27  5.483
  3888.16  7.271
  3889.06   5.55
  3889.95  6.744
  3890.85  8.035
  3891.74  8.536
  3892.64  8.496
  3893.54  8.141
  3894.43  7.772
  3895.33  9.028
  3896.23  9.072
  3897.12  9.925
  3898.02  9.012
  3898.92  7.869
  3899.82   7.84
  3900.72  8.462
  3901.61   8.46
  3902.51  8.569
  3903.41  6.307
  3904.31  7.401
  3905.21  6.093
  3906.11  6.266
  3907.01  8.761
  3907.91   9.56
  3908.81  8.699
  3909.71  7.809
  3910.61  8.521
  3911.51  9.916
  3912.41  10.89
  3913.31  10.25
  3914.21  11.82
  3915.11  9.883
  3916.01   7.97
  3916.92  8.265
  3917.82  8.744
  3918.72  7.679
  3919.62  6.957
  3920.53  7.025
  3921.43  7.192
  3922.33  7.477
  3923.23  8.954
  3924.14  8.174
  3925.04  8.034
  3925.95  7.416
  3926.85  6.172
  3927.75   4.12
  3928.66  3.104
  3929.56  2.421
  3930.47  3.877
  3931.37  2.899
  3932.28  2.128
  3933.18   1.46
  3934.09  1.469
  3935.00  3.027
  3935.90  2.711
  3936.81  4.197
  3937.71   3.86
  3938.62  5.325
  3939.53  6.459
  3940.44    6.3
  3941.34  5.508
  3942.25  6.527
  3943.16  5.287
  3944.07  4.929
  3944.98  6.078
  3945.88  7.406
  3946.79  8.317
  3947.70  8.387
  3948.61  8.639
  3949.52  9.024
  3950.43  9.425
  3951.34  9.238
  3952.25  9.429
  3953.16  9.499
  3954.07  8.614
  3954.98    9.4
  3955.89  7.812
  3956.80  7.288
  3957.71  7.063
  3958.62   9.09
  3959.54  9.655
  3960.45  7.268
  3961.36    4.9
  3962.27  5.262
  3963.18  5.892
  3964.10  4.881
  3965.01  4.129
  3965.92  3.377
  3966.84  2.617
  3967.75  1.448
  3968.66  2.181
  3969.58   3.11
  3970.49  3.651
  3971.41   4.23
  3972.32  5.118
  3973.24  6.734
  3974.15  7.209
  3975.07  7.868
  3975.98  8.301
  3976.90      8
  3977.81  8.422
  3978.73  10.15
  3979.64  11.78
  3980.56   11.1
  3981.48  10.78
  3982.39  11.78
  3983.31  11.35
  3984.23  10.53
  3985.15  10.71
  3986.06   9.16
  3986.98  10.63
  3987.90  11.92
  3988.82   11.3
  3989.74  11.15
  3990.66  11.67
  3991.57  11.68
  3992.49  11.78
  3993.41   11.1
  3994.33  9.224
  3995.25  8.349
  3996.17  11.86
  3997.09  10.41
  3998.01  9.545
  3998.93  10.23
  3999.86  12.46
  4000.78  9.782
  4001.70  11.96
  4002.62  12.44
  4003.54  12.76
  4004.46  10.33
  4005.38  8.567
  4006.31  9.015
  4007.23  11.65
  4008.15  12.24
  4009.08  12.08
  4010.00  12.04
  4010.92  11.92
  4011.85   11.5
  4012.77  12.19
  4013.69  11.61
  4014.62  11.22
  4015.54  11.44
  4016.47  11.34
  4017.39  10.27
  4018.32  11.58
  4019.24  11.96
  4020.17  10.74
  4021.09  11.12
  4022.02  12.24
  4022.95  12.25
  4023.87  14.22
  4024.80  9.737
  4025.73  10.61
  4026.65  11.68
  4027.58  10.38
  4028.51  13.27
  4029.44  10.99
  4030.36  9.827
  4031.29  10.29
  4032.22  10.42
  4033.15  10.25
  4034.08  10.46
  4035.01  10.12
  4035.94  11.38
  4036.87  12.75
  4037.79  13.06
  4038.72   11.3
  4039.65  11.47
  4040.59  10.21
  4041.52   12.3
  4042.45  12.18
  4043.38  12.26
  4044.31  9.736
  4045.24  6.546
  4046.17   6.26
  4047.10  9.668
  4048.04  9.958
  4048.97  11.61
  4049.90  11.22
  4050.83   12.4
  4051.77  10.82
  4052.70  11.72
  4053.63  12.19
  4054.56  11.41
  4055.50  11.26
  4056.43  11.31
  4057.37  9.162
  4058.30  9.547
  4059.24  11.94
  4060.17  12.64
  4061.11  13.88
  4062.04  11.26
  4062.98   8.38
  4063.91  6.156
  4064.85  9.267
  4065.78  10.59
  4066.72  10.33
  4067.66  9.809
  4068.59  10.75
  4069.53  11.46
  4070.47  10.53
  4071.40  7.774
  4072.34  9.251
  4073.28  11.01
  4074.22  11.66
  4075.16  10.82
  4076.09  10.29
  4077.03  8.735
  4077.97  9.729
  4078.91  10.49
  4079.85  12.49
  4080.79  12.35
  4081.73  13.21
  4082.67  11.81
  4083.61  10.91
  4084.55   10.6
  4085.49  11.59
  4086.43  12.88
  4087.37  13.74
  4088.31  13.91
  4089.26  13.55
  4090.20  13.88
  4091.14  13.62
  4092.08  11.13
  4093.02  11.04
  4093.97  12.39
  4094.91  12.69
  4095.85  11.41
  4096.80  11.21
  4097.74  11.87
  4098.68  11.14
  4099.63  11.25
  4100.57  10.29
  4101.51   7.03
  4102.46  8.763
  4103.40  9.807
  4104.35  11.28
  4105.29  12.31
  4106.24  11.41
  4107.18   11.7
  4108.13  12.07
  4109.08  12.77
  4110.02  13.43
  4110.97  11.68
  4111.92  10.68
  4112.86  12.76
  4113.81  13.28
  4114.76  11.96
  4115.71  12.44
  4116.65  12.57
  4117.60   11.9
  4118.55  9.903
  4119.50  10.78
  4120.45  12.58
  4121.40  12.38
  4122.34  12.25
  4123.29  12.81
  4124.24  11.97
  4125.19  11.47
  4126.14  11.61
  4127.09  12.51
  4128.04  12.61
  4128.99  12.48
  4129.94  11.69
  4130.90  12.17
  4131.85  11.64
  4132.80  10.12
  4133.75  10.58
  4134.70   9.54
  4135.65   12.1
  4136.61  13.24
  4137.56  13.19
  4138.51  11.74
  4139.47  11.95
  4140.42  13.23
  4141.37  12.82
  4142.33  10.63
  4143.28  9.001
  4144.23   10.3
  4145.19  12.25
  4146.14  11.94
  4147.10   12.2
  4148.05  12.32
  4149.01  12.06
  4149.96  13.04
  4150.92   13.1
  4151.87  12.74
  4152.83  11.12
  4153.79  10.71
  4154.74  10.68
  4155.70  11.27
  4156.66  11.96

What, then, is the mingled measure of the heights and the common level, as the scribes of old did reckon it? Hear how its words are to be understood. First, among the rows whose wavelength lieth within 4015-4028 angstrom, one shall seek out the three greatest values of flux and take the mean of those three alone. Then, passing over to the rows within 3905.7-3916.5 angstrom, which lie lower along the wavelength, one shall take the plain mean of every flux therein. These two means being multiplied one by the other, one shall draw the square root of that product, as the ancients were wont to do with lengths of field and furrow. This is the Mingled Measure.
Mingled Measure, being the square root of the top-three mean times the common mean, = 10.9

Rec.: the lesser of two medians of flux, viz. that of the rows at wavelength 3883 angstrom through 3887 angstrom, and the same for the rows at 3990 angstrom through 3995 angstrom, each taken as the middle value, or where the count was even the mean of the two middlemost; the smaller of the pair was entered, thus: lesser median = 7.3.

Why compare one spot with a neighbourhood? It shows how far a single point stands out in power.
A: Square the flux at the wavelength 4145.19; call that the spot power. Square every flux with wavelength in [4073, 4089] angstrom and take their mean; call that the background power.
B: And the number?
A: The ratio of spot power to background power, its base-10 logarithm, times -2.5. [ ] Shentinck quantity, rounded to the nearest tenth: -0.1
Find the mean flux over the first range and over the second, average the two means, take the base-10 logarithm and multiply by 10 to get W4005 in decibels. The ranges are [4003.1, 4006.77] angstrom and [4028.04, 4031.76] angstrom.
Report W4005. 10.3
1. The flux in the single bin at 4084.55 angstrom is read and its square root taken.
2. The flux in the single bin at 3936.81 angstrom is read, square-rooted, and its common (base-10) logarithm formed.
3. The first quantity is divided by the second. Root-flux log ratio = 10.5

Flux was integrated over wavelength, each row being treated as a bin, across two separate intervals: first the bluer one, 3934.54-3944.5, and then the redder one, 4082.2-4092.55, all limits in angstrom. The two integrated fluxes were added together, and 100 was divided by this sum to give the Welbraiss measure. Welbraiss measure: 0.56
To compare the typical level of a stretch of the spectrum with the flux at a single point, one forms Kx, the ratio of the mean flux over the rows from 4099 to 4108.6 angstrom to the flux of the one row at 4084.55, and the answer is 1.00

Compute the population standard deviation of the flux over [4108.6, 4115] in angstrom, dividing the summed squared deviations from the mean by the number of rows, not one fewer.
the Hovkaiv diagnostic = 0.91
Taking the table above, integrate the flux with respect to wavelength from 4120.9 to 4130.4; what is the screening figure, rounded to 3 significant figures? 116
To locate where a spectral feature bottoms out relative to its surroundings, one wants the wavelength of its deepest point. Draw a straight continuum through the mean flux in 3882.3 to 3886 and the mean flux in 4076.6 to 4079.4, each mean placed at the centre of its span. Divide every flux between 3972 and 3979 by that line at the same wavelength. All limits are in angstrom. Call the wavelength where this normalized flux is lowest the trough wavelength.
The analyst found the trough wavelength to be 3972.32 angstrom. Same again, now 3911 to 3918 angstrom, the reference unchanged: 3916.01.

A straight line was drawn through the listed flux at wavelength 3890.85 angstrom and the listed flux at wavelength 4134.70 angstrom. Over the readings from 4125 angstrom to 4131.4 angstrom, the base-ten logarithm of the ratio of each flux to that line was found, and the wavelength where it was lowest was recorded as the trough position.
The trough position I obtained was 4125.19 angstrom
